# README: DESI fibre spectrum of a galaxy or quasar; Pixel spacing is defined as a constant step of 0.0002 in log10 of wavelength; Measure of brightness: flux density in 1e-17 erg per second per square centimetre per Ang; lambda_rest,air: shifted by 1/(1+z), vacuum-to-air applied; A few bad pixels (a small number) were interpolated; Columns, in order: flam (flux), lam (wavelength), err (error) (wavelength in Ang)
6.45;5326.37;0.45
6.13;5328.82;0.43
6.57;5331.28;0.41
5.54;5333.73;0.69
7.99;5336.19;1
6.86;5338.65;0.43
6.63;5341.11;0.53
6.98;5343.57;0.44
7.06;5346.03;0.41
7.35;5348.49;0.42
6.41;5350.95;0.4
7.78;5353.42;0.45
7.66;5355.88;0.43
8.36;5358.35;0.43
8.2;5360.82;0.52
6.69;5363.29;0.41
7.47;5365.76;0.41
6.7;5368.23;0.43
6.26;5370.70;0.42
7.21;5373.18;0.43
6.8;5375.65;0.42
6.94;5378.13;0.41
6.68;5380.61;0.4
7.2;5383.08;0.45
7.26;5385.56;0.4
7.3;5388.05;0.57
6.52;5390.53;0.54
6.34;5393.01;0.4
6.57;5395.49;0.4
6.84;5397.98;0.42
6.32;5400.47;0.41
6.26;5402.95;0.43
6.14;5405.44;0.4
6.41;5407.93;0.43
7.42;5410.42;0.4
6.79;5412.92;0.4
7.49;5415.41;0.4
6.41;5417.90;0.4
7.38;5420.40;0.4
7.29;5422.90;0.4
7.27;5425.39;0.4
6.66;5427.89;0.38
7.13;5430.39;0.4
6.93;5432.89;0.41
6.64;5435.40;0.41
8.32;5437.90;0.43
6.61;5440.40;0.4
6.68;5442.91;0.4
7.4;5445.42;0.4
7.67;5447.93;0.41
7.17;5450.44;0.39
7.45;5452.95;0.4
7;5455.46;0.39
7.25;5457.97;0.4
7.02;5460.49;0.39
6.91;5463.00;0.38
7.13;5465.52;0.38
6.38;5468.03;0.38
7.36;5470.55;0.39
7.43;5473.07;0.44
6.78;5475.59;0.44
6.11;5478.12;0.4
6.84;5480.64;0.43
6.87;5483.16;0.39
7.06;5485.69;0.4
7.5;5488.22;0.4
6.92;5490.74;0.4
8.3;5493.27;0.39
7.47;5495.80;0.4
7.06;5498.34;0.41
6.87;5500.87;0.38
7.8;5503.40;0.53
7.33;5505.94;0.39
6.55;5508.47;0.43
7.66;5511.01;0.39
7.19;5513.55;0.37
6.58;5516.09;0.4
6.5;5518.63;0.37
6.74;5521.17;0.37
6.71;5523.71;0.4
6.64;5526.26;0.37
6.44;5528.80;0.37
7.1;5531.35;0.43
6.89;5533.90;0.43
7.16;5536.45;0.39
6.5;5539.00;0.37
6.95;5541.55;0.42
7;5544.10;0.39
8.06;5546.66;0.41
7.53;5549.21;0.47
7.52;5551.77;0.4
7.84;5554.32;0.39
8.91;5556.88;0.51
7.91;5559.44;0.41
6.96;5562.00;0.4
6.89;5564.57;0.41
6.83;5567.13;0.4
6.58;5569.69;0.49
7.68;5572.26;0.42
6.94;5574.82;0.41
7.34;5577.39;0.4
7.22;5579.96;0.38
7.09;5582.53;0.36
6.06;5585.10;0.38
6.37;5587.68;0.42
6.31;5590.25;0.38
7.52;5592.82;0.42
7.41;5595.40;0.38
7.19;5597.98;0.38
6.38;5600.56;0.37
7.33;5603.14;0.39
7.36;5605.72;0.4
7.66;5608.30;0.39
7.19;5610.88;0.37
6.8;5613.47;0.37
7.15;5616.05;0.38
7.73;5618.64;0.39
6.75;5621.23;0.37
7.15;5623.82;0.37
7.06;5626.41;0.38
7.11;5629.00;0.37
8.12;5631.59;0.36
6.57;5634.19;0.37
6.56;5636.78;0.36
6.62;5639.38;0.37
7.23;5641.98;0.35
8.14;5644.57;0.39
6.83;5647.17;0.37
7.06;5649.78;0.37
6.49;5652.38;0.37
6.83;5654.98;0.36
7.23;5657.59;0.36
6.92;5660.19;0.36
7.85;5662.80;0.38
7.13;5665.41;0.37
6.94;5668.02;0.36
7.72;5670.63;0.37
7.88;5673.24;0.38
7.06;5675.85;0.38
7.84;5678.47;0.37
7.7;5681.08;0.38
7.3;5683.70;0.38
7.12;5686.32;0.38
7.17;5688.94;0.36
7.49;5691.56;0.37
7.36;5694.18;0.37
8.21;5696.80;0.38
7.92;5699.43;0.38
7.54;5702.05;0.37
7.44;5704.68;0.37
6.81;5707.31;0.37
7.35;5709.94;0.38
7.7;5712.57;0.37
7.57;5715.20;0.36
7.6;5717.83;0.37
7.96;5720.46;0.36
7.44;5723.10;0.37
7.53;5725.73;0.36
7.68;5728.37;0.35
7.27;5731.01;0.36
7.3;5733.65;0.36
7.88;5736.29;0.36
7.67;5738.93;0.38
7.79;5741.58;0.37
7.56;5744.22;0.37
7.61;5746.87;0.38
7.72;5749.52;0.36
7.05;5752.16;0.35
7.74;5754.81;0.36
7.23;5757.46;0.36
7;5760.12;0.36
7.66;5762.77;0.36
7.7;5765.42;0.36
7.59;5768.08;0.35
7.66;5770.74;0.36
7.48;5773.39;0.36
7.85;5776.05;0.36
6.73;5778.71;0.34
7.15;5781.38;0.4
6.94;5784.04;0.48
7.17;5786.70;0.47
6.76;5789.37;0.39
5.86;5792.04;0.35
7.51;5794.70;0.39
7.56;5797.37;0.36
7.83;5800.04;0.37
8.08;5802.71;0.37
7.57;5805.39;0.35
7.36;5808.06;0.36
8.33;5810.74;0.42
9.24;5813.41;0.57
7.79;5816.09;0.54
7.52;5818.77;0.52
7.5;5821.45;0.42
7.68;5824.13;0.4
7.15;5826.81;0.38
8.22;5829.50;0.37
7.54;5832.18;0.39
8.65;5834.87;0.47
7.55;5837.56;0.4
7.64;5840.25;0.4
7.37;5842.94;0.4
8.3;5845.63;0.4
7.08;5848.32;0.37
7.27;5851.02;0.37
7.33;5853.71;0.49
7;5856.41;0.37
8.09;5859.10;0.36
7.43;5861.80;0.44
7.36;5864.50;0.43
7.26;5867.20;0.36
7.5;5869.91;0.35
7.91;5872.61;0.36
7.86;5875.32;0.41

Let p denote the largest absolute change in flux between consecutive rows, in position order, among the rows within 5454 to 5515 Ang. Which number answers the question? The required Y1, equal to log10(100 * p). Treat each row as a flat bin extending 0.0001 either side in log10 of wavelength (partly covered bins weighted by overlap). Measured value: 2.14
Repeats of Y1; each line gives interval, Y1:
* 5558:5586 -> 2.04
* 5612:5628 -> 1.99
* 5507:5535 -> 2.05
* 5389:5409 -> 1.72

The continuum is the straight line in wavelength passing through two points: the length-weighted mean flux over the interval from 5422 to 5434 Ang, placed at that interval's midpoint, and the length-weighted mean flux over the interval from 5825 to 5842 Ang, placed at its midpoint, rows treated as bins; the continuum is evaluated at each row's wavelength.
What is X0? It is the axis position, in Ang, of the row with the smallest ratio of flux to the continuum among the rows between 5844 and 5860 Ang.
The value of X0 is 5856.41 Ang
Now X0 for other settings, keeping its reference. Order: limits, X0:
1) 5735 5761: 5760.12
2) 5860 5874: 5867.20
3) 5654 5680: 5654.98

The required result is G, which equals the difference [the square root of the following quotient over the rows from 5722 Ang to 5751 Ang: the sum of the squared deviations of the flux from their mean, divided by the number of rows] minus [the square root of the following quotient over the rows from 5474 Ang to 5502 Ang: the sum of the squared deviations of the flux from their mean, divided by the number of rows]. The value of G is -0.34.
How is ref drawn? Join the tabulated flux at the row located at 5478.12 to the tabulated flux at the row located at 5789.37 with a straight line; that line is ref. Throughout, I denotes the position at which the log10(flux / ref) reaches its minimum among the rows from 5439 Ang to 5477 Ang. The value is 5468.03 Ang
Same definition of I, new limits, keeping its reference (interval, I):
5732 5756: 5752.16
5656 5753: 5707.31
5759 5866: 5792.04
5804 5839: 5826.81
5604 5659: 5652.38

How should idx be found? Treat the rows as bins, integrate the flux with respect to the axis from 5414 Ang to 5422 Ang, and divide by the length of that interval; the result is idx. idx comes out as 7.1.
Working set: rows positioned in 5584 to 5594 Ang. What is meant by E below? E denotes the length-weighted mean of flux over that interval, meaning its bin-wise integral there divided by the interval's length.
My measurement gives 6.6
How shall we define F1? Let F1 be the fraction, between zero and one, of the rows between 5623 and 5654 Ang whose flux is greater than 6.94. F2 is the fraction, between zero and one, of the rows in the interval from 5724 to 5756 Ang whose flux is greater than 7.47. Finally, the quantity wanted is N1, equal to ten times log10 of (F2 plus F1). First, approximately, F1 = 0.58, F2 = 0.75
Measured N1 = 1.2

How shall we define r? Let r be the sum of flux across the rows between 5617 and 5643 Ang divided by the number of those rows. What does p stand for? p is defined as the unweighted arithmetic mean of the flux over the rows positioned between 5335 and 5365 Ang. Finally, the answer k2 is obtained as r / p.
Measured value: 0.97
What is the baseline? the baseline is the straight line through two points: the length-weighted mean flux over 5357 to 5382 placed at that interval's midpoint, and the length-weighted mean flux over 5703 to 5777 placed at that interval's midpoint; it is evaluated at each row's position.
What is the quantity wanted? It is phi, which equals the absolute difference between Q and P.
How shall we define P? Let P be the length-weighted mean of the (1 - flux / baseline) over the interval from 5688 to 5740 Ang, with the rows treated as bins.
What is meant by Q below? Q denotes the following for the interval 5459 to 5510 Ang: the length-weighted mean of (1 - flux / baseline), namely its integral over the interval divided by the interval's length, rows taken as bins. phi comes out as 0.029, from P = -0.006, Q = 0.023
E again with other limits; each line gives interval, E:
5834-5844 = 7.8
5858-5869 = 7.5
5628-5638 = 7.1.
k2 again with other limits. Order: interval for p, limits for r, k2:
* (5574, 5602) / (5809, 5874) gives 1.12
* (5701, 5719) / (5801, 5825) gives 1.06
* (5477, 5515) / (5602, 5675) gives 1.00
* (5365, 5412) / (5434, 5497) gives 1.05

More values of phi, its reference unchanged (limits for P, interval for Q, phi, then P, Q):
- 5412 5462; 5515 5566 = 0.013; 0.011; 0.024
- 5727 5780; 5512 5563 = 0.016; 0.005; 0.021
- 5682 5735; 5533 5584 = 0.006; 0.001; 0.006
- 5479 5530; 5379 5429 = 0.016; 0.032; 0.048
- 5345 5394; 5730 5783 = 0.006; 0.003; 0.009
